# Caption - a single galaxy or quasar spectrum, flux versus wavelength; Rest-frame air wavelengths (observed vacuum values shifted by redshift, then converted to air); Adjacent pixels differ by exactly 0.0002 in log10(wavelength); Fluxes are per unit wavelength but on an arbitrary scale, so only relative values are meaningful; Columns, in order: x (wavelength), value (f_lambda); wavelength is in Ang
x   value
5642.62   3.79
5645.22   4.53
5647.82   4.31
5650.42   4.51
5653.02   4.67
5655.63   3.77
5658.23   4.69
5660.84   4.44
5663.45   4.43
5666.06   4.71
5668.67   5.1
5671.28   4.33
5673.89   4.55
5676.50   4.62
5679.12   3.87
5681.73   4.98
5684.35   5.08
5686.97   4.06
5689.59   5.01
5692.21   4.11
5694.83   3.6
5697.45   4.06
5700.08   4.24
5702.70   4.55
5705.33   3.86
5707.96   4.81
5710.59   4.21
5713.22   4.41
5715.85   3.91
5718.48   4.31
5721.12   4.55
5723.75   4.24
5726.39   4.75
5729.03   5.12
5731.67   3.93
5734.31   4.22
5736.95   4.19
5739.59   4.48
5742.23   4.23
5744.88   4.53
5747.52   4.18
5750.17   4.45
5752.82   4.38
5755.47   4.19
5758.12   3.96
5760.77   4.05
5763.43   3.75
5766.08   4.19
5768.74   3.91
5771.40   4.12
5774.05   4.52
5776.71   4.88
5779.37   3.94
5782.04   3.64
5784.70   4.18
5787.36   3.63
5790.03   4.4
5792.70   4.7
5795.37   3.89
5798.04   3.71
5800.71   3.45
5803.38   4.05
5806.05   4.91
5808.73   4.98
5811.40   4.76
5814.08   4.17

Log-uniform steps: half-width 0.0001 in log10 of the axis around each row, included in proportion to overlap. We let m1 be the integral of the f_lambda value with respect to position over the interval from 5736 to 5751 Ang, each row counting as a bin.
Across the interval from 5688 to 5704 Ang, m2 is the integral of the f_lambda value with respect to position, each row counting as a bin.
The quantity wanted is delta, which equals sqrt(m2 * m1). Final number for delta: 66.6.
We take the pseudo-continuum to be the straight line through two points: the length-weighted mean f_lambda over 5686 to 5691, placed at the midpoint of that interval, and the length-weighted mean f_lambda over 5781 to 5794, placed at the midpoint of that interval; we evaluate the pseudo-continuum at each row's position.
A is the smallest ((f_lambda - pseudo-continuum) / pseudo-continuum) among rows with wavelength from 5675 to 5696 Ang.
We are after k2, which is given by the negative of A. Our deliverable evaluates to 0.205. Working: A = -0.21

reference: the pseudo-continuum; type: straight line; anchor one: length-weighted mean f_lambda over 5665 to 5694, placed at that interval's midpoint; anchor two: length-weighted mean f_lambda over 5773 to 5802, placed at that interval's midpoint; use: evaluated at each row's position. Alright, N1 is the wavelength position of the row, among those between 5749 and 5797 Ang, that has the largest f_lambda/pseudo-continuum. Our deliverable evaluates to 5776.71 Ang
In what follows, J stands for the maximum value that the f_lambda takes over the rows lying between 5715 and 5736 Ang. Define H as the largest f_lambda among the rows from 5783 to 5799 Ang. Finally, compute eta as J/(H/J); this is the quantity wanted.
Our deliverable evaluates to 5.6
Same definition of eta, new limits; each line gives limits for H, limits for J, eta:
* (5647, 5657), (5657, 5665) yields 4.7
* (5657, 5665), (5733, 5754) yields 4.4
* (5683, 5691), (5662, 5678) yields 5.1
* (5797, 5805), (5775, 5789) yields 5.9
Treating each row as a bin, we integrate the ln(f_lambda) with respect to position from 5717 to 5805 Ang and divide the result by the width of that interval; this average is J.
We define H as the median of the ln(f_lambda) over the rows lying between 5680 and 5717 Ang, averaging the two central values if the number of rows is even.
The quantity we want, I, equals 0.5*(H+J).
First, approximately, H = 1.44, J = 1.43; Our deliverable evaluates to 1.44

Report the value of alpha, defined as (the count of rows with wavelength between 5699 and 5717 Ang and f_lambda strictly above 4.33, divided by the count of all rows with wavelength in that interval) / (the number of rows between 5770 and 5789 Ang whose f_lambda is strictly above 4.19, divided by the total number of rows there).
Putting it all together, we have 1.5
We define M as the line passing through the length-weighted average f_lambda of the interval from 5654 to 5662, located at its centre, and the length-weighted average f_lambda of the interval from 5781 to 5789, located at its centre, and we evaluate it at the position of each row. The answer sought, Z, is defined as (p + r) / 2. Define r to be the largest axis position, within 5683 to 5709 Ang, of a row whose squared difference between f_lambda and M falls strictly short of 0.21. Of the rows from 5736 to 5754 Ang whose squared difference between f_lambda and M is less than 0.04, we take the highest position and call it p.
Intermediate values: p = 5747.52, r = 5705.33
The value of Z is 5726.4 Ang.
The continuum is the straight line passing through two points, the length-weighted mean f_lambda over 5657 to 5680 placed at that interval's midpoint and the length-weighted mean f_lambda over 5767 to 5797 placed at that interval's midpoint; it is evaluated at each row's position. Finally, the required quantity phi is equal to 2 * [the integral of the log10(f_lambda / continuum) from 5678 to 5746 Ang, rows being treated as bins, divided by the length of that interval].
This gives -0.0102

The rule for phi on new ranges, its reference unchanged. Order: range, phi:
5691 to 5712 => -0.0527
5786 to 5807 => -0.0131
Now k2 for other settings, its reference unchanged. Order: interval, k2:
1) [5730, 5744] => 0.100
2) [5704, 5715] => 0.139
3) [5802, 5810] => 0.000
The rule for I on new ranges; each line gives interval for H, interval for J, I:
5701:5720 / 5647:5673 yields 1.48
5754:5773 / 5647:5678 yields 1.45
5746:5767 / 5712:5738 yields 1.45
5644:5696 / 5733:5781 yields 1.47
